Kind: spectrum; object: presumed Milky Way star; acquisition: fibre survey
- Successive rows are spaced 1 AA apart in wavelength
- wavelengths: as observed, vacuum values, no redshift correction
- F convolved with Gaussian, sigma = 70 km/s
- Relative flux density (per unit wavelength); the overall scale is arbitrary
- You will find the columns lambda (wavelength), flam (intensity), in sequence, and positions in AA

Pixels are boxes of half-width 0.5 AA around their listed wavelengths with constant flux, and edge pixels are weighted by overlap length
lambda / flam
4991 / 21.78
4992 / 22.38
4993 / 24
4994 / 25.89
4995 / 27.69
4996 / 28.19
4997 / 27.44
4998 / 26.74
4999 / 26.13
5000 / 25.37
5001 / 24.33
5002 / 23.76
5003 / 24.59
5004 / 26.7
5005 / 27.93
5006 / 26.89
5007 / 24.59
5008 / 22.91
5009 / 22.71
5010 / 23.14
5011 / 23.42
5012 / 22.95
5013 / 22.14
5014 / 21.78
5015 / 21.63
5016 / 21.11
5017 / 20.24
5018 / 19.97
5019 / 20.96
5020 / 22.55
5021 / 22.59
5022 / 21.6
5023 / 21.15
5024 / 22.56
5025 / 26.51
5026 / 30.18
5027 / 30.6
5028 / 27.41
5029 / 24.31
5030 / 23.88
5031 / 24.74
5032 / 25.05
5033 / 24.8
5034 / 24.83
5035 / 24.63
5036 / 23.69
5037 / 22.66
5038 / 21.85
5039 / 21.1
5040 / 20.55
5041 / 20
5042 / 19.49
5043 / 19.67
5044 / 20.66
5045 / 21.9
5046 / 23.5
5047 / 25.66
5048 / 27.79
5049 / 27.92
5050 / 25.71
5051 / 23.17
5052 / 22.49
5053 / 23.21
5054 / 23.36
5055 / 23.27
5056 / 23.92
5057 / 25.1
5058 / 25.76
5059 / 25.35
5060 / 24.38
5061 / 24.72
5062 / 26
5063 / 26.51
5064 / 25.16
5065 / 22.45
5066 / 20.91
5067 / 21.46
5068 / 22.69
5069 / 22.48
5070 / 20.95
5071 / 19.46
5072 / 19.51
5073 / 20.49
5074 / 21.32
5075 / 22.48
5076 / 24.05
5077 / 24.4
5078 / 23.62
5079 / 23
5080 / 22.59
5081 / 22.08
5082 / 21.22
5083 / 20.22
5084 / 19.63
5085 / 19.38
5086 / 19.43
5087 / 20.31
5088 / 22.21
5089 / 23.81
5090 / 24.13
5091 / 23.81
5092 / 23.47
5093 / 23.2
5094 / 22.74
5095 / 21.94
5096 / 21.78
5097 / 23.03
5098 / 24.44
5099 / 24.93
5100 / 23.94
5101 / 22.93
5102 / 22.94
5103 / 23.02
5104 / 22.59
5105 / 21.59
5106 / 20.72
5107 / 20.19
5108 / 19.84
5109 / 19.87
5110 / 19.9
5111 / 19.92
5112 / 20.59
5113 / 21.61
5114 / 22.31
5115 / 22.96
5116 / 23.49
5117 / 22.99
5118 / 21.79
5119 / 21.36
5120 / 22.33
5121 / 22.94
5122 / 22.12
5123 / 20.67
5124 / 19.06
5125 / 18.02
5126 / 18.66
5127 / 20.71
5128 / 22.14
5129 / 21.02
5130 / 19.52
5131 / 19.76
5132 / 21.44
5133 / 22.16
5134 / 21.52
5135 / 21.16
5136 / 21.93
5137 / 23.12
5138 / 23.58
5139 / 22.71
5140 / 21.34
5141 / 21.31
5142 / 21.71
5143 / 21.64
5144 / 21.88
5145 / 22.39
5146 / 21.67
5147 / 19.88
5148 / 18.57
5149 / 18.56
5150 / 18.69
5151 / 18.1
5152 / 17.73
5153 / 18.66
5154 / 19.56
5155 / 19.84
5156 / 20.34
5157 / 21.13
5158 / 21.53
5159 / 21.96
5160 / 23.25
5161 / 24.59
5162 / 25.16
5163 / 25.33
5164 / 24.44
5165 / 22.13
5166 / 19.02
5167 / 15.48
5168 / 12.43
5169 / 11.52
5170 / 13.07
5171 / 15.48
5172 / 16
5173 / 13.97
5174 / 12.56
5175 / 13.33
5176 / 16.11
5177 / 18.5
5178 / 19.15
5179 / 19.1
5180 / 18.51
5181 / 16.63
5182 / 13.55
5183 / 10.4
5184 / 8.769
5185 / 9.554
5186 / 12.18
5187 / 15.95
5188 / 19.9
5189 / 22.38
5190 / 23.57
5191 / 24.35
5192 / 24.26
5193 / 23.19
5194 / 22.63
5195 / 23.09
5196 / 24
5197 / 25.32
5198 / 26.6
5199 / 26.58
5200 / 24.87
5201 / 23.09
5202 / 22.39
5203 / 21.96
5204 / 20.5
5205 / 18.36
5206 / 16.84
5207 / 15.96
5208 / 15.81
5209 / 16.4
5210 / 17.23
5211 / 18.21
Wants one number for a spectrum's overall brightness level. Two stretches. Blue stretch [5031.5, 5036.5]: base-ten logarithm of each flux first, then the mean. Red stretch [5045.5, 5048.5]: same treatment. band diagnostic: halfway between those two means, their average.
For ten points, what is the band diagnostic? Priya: 1.40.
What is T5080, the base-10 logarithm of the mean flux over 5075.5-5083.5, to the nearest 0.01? 1.36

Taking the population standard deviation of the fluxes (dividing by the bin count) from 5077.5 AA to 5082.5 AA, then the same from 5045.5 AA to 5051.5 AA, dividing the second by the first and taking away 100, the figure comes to -97.7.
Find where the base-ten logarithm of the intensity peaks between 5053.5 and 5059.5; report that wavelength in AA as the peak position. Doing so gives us 5058 AA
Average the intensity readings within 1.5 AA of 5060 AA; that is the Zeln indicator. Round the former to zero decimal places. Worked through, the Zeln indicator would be 25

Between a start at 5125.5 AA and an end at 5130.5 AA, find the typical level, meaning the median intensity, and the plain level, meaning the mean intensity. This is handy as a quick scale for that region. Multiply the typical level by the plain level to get 423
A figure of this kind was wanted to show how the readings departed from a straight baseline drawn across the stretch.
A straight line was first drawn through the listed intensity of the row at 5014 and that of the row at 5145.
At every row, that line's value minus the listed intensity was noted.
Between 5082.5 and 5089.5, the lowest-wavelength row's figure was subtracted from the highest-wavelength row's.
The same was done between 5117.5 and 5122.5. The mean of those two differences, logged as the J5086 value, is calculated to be -1.9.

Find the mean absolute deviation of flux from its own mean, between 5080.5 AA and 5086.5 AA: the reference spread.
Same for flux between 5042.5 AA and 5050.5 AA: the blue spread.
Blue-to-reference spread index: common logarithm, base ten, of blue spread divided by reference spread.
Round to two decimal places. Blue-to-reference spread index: 0.48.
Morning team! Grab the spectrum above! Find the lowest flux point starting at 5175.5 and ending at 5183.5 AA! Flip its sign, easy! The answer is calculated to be -10.4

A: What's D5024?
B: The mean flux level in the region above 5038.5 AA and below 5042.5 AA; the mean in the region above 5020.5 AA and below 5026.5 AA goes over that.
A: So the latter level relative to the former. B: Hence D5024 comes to 1.2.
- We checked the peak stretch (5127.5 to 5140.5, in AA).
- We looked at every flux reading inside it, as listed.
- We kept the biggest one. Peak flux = 23.58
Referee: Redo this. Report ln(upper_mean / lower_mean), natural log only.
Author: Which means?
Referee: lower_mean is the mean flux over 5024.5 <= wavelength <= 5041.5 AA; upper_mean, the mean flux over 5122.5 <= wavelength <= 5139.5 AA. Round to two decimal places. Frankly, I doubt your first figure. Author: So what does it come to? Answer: -0.15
